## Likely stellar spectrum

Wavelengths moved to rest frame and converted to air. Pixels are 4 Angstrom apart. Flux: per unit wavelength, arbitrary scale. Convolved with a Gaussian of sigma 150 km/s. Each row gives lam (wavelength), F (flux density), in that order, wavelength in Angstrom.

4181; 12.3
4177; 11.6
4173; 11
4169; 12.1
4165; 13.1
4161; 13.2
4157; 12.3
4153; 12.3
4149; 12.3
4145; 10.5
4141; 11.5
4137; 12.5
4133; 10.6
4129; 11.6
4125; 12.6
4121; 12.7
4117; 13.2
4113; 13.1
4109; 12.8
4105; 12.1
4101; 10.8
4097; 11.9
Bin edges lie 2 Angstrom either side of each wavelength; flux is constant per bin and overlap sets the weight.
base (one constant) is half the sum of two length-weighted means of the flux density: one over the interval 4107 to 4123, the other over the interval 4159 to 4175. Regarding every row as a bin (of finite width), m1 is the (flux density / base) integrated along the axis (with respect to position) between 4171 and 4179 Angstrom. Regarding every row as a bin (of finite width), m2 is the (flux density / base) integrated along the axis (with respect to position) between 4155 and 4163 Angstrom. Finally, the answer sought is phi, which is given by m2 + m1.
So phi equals 15.2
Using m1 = 7.1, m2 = 8.06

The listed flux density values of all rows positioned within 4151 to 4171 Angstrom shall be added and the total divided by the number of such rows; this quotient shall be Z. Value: 12.6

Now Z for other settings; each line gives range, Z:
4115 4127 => 12.8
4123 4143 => 11.8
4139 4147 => 11.0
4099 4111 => 11.9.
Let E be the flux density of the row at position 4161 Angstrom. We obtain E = 13.2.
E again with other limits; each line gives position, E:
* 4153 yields 12.3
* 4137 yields 12.5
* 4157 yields 12.3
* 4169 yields 12.1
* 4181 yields 12.3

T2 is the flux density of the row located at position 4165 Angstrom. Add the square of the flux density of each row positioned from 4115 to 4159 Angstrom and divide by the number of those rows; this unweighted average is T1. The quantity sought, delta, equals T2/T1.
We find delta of 0.090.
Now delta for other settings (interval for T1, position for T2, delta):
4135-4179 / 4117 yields 0.091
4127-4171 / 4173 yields 0.076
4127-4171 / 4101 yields 0.075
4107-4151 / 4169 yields 0.082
